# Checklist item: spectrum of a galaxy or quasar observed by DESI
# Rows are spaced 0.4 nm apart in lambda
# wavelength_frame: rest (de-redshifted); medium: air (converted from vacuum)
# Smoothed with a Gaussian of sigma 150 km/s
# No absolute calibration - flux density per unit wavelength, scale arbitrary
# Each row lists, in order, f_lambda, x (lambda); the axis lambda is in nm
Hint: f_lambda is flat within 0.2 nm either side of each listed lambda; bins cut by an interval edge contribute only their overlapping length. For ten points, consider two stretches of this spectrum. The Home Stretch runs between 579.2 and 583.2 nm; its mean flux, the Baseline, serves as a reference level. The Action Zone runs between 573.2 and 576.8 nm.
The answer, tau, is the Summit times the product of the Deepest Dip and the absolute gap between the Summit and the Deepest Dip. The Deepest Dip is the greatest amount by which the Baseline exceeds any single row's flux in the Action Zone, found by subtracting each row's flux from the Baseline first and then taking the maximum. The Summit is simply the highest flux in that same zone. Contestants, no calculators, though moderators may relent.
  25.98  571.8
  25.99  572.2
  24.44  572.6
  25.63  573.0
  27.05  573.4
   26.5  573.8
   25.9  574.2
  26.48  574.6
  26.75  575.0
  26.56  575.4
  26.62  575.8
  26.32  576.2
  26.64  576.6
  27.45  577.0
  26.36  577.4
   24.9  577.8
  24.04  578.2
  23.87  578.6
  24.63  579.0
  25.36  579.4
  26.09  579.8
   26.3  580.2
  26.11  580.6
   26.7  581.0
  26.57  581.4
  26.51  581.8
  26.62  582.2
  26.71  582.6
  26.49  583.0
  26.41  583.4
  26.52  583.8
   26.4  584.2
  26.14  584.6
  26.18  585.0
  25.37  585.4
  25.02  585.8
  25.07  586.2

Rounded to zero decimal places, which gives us 321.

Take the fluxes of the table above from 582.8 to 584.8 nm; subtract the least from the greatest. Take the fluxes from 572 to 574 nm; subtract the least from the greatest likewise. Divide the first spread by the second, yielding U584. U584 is 0.15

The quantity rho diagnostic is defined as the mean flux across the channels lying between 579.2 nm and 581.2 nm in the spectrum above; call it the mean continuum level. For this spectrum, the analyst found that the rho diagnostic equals 26.1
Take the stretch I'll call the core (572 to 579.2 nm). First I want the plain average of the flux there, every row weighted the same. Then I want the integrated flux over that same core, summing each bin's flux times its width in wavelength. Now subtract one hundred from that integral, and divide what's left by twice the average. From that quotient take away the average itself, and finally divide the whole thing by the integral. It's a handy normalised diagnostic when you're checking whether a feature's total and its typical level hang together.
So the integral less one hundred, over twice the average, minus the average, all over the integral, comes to -0.13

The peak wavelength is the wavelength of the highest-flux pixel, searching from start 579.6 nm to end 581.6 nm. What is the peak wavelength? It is 581.0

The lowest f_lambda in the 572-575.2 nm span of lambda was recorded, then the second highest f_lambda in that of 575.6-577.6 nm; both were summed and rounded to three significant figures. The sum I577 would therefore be 51.1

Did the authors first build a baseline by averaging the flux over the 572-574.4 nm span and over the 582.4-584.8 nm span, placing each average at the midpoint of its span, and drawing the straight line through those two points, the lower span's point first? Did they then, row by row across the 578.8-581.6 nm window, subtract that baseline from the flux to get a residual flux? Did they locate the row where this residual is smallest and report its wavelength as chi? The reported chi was 579.0 nm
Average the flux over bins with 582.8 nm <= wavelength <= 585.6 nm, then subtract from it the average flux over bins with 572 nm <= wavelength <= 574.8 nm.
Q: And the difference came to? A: 0.2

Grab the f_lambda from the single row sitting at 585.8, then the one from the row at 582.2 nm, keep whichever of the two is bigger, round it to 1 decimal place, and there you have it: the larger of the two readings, 26.6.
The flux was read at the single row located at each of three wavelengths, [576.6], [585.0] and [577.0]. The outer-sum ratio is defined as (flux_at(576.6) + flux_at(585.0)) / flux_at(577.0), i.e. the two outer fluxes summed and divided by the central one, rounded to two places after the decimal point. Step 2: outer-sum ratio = 1.92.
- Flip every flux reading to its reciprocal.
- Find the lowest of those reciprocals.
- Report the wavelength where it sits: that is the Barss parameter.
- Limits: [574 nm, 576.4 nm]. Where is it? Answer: 575.0 nm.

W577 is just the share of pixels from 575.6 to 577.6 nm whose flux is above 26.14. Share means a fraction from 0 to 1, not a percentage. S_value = 1.0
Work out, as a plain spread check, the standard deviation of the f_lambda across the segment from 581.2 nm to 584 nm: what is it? 0.1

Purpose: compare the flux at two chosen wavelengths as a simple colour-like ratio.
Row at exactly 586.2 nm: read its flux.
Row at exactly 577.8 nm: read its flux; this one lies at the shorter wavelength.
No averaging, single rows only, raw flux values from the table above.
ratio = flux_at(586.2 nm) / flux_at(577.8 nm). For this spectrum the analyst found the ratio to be 1.01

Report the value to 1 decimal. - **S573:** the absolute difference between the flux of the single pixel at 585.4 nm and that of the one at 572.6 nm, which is 0.9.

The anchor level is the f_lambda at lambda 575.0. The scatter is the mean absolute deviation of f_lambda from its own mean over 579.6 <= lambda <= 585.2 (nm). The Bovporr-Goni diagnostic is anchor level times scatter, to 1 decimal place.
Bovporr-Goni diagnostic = 4.8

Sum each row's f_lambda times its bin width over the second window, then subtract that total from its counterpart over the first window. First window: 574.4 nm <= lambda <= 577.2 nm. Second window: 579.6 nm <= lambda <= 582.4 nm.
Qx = 0.8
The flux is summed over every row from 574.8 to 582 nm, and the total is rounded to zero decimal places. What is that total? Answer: 468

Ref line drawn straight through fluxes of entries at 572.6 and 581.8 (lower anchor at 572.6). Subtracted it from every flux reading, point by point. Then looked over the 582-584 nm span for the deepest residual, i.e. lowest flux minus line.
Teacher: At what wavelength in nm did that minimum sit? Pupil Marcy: 583.4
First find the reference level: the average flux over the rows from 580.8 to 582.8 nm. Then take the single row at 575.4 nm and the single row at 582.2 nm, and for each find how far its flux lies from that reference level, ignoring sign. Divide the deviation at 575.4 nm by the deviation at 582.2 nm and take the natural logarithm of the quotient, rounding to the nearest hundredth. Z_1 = 3.43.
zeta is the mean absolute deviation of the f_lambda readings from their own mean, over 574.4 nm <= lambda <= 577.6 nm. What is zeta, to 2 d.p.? 0.23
